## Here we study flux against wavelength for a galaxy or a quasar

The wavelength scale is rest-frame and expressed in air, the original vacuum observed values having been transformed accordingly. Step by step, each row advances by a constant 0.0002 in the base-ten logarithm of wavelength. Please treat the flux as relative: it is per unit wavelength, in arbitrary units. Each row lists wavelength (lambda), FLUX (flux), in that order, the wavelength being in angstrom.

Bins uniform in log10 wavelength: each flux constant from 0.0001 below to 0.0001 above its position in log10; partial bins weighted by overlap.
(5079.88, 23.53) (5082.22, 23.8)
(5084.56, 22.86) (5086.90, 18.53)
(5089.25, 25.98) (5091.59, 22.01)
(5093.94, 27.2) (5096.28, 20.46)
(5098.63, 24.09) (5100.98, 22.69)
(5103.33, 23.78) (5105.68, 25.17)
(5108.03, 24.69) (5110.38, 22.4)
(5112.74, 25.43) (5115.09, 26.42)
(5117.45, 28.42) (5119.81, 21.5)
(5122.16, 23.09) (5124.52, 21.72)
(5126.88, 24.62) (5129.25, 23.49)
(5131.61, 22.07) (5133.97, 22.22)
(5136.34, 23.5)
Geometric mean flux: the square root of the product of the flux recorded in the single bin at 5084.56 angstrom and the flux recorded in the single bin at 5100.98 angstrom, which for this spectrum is 22.8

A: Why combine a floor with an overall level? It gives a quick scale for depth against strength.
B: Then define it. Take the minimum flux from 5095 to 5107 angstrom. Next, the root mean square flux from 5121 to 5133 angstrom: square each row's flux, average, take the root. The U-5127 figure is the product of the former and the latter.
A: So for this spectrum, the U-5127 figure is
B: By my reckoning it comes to 471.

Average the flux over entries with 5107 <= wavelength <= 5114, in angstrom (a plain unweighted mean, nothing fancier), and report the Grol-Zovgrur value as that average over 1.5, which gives 16.1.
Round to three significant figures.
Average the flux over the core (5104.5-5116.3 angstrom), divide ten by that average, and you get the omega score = 0.403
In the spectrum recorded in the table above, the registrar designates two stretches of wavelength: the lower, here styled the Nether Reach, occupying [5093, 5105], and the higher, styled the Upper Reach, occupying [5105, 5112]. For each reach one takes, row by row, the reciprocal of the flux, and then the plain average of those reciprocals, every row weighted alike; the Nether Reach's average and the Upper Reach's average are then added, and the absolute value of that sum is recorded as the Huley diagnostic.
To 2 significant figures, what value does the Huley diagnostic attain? 0.084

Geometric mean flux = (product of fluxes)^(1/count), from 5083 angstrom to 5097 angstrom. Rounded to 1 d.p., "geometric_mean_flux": 22.6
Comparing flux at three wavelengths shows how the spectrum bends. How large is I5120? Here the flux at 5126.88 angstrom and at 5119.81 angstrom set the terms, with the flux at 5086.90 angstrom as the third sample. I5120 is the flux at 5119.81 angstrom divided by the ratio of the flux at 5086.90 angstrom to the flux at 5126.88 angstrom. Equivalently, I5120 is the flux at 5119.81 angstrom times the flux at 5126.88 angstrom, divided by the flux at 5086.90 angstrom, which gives 28.6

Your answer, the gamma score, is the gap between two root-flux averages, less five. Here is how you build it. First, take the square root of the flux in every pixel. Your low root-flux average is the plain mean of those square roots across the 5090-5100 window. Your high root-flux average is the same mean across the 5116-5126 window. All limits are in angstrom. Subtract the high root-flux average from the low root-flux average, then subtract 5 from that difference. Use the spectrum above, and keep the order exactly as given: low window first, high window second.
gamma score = -5.02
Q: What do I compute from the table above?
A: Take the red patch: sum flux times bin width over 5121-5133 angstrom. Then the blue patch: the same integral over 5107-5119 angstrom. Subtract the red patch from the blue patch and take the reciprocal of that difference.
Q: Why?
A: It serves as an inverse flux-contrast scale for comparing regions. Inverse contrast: 0.04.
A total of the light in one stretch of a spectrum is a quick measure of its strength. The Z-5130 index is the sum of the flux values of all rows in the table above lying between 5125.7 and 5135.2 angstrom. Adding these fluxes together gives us 92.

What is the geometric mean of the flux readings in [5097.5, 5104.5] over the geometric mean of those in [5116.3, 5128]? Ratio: 0.99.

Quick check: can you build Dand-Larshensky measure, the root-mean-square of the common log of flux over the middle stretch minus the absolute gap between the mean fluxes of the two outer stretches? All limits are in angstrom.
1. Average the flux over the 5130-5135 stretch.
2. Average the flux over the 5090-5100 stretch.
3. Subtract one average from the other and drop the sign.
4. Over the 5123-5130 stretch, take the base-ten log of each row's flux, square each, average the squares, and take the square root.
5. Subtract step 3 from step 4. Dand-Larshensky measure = 0.1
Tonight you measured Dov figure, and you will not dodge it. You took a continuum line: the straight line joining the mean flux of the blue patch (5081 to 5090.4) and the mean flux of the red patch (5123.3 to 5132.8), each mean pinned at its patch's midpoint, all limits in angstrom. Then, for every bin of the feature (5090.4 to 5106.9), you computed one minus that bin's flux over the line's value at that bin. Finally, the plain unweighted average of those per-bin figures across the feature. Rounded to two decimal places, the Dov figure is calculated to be -0.03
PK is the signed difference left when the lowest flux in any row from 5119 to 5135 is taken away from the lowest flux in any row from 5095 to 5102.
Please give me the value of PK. -1.0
